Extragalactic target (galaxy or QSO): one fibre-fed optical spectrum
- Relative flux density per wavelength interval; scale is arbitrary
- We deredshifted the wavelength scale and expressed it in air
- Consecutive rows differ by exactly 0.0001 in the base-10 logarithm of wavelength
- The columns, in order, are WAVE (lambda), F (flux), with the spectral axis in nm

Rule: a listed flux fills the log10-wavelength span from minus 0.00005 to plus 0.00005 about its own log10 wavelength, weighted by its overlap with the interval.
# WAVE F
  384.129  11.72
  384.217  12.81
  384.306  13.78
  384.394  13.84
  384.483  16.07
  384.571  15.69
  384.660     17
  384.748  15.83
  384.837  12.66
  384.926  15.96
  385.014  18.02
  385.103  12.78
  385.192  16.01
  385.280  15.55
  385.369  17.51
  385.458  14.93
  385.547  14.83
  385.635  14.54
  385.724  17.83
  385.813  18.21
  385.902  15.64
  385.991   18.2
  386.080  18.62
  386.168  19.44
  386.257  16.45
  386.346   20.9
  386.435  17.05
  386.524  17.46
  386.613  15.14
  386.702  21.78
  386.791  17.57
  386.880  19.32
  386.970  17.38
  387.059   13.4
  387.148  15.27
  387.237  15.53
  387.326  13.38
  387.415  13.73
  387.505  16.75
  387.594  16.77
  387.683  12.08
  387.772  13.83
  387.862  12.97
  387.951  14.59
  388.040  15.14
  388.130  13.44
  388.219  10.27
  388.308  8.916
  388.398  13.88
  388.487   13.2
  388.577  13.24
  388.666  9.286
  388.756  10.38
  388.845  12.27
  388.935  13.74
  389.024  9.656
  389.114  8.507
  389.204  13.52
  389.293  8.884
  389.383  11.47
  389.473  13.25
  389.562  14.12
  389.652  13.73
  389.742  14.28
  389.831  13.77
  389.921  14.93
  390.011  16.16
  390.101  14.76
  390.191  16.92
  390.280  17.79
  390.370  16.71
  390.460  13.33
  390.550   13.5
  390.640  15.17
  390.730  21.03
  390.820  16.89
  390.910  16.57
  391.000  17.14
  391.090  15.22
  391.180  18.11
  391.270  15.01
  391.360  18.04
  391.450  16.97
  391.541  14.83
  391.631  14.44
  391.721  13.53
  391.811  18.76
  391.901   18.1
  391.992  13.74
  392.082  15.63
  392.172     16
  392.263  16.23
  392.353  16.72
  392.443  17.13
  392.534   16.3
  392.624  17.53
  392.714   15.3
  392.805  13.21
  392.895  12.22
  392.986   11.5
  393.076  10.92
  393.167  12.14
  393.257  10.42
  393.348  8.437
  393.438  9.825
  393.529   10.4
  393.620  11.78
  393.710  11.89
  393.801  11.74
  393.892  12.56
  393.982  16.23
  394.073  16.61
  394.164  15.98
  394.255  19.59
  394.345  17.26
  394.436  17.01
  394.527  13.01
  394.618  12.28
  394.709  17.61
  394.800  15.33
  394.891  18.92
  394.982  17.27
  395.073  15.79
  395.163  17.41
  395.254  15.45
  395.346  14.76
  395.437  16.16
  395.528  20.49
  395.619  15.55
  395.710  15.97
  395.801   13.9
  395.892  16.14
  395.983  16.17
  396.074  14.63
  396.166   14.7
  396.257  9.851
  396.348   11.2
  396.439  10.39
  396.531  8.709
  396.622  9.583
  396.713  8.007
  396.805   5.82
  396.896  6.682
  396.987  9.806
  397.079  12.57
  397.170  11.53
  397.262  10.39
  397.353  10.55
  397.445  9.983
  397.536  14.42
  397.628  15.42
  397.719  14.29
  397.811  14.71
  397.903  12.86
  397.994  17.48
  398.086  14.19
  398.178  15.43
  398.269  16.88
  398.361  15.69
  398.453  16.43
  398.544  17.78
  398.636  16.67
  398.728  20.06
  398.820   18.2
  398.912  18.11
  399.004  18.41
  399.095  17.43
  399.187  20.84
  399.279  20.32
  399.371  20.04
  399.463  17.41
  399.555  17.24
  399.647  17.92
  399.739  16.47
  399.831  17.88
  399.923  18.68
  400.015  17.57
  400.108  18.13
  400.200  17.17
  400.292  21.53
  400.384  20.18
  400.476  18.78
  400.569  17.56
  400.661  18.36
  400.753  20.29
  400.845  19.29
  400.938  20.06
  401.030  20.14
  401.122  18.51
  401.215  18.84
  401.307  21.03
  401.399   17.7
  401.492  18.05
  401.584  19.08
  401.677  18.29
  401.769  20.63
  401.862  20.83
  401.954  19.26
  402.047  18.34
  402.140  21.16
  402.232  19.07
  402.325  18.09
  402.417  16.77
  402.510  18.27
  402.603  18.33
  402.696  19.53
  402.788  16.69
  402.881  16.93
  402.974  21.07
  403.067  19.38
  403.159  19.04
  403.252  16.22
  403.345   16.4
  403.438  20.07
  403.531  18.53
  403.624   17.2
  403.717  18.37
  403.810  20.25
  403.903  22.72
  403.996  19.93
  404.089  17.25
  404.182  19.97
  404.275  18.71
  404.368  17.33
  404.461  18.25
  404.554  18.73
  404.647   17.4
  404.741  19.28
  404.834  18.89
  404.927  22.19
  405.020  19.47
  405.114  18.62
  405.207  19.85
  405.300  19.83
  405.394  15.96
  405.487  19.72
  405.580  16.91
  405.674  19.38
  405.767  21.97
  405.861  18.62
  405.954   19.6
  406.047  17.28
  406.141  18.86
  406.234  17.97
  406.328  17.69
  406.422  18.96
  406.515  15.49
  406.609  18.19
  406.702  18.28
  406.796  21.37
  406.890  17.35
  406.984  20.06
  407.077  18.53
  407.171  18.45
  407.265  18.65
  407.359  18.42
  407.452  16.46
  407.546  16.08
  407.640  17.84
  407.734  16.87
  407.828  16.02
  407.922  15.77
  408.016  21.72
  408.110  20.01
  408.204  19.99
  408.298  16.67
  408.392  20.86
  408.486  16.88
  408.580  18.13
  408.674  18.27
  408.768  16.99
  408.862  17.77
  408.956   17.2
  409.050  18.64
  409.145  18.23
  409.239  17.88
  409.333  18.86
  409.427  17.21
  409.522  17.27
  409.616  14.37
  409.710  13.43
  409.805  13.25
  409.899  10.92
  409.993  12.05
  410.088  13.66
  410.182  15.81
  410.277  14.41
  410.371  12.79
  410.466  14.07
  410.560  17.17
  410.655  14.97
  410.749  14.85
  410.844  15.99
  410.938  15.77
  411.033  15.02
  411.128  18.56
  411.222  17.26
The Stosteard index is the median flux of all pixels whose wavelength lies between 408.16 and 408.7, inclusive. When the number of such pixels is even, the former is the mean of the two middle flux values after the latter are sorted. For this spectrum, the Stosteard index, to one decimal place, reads 18.2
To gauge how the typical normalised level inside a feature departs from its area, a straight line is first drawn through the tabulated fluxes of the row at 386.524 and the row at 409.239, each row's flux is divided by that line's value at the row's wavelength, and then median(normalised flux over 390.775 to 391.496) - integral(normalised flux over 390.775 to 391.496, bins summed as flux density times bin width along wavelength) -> 0.277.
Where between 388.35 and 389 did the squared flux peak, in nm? 388.398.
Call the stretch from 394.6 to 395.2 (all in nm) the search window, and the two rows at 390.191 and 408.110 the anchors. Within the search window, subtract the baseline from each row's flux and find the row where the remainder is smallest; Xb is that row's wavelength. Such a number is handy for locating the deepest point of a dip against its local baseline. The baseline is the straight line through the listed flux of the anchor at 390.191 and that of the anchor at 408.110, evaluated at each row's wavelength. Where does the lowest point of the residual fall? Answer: 394.618 nm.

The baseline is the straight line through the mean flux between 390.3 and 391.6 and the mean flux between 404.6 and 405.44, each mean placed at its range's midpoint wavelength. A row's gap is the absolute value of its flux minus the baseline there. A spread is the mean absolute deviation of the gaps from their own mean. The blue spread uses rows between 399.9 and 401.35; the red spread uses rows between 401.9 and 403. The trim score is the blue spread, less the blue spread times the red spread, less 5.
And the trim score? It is -4.82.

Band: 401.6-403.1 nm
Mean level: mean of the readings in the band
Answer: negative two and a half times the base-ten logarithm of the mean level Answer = -3.19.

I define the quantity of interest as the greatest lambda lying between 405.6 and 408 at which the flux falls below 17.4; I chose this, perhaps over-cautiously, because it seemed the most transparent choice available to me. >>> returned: 407.922 nm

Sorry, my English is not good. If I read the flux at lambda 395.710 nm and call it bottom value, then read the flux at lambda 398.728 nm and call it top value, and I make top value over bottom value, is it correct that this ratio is 1.26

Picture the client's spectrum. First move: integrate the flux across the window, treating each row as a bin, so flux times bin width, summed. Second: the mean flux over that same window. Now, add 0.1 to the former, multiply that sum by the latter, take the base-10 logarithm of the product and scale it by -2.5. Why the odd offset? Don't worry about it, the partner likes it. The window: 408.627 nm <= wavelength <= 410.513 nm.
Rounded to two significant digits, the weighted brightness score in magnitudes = -6.7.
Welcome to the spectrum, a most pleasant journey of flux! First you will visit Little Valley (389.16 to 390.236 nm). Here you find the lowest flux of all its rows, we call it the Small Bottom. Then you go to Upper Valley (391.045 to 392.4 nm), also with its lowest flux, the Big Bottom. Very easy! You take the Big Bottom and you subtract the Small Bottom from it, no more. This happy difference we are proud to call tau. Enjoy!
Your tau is 4.6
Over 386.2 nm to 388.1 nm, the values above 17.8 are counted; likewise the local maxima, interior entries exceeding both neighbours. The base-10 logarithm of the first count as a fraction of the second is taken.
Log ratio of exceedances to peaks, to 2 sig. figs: -0.37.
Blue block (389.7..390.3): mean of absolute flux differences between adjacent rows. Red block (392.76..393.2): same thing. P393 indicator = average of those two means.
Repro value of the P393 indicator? 1.0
